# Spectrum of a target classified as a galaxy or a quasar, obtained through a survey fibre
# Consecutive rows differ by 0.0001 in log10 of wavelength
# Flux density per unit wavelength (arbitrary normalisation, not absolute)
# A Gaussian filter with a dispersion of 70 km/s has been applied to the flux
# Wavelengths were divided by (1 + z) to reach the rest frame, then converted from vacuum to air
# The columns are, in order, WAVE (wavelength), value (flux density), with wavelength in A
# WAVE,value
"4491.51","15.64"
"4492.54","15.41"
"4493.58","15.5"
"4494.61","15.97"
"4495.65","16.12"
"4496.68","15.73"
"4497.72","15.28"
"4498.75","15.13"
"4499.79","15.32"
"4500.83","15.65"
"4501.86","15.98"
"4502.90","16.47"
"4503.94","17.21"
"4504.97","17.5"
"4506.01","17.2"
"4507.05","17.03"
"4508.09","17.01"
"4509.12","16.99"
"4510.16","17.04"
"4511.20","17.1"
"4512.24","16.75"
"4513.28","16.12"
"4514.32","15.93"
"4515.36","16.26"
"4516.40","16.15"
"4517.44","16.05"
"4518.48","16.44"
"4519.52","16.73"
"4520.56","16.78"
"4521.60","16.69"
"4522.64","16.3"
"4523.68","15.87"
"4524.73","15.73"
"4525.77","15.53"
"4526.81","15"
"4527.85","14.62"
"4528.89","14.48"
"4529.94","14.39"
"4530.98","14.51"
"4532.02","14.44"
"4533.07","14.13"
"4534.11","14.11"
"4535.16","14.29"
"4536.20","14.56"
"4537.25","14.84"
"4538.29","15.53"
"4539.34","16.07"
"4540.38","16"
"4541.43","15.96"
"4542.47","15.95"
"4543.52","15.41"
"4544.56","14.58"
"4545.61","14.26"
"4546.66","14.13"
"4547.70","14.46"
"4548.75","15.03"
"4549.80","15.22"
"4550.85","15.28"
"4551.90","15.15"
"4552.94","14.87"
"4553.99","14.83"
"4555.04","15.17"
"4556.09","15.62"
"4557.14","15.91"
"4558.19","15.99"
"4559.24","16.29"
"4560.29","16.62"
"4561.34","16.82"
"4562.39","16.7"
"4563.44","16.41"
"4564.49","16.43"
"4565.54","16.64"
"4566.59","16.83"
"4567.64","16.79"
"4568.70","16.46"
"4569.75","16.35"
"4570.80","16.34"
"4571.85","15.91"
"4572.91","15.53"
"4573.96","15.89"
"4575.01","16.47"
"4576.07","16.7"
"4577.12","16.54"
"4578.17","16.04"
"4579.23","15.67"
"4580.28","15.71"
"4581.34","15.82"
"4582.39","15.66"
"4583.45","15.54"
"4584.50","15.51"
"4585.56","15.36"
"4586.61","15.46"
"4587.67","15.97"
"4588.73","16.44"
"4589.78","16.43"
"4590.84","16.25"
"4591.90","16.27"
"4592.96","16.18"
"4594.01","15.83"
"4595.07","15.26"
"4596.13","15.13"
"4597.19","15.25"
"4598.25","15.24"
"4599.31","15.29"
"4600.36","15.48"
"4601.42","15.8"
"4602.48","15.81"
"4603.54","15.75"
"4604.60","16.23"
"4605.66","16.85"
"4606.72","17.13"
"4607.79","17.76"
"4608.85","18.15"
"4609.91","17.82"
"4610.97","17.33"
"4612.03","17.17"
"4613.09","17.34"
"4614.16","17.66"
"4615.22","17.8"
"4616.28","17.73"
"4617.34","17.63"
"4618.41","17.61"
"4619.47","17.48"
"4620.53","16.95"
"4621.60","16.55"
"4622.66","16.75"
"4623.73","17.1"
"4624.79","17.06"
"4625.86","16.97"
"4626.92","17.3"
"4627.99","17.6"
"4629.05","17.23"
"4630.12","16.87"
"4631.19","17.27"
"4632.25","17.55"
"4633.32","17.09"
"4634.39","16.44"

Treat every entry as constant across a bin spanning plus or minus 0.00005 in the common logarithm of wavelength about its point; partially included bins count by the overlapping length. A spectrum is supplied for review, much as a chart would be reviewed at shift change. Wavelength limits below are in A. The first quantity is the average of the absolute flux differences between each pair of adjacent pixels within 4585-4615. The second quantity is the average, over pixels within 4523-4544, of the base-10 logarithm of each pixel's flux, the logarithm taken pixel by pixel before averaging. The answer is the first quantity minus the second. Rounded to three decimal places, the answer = -0.916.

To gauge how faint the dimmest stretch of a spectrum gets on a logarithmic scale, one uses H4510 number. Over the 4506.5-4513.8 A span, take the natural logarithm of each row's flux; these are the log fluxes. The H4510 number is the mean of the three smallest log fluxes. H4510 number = 2.81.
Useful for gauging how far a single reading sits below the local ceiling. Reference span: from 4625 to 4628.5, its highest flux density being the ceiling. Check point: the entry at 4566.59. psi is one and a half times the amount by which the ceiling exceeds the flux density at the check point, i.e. 1.2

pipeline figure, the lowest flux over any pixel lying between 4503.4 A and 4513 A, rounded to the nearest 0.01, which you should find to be 16.75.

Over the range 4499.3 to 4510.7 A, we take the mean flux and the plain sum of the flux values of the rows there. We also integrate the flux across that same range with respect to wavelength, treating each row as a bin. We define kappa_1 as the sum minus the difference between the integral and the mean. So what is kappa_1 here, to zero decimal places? 10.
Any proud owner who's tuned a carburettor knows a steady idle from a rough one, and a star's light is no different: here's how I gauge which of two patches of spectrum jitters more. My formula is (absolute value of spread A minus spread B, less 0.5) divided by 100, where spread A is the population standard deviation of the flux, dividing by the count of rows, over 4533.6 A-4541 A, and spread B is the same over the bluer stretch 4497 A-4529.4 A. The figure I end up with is -0.0046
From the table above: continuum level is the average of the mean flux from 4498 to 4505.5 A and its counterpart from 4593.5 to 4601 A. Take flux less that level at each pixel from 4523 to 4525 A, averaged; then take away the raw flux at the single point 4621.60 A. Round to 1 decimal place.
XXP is -16.5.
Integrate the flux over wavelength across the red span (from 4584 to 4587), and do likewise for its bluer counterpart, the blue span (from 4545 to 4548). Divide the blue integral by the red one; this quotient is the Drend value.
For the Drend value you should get 0.92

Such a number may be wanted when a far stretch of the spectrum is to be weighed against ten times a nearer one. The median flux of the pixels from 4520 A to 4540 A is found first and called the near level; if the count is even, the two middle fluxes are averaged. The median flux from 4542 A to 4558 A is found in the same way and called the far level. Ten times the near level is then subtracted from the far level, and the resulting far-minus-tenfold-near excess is -133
